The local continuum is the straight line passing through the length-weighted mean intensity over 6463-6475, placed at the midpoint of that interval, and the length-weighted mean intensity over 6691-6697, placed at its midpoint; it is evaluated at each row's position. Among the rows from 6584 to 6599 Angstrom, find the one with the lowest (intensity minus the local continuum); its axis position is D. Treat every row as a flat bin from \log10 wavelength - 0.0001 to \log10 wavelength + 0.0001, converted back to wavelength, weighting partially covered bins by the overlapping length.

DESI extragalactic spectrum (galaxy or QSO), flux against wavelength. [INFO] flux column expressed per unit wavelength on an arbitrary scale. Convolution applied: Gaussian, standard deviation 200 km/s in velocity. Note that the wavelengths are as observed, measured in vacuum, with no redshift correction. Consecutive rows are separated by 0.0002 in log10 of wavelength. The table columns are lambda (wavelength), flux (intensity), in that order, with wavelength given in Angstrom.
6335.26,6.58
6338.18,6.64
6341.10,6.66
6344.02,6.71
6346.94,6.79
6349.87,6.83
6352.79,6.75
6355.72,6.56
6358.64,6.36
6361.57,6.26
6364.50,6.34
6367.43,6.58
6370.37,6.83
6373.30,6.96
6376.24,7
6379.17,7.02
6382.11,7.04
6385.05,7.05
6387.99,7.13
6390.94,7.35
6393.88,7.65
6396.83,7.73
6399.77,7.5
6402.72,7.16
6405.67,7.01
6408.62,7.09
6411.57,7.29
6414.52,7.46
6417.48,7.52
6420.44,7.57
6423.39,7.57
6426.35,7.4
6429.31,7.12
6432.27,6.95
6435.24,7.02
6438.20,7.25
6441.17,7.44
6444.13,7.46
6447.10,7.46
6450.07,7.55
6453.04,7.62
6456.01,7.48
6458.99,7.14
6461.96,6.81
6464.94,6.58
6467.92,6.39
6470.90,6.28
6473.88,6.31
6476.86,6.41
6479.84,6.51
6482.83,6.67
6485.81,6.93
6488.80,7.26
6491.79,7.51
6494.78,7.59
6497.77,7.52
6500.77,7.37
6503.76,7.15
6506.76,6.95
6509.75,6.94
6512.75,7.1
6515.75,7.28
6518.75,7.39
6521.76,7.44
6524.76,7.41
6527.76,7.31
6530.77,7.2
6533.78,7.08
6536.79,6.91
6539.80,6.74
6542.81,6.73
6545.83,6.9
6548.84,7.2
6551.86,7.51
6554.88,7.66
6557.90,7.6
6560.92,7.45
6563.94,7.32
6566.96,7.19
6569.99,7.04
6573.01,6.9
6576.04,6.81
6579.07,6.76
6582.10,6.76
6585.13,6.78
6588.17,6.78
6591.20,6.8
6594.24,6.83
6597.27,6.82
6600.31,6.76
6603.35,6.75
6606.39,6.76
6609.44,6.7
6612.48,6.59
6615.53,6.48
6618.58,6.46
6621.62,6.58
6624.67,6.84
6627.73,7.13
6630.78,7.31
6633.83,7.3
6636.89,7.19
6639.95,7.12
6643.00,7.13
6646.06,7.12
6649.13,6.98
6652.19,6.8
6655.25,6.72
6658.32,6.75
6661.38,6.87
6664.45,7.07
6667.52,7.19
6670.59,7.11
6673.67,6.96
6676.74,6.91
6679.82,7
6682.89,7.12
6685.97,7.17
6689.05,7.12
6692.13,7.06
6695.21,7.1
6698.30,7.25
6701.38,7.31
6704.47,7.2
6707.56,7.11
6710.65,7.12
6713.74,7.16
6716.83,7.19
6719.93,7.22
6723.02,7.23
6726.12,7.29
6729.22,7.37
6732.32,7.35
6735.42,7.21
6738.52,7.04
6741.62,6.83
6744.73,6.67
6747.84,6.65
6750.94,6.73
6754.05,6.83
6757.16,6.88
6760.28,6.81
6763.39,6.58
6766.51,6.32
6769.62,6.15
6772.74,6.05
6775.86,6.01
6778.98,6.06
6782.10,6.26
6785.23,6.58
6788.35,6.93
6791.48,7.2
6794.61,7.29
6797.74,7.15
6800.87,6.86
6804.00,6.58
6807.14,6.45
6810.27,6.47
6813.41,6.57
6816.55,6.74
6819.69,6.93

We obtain 6588.17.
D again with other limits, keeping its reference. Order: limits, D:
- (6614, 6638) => 6618.58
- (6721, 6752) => 6747.84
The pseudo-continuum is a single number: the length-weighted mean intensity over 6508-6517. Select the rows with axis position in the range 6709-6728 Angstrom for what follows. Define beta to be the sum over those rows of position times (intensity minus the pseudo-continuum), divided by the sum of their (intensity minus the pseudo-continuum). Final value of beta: 6721.2 Angstrom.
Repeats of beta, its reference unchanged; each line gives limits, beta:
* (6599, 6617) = 6609.1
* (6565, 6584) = 6578.6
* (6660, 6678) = 6669.7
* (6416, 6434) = 6420.6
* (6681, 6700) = 6693.4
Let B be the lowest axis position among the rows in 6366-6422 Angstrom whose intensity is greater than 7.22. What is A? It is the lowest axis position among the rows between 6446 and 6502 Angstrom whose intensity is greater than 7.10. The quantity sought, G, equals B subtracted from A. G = 56.2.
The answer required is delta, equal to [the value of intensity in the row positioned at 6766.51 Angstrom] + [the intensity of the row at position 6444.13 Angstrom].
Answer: 13.8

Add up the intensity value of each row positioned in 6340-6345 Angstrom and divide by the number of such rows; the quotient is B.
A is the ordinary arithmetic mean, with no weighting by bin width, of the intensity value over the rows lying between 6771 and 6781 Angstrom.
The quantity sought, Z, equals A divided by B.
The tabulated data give 0.90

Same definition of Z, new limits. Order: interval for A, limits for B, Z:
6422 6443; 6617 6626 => 1.09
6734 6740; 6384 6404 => 0.97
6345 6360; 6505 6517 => 0.94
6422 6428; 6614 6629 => 1.12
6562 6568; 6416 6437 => 0.99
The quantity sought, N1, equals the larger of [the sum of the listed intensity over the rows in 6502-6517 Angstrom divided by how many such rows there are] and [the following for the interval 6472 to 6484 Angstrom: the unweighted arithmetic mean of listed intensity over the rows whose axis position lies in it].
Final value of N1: 7.08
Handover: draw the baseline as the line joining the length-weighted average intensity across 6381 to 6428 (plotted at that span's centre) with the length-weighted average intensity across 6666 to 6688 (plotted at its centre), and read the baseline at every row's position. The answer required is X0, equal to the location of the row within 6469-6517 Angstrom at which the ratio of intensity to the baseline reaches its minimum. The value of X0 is 6470.90 Angstrom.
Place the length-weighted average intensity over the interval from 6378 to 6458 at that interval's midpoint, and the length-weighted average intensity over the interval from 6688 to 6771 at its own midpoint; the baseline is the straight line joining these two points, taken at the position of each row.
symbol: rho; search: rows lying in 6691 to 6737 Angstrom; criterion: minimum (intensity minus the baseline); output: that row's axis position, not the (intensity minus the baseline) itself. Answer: 6692.13 Angstrom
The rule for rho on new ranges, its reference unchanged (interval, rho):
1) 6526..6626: 6618.58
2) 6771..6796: 6775.86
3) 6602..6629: 6618.58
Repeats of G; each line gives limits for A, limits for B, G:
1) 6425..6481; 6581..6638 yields -204.4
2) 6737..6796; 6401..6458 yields 379.9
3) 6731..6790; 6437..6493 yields 294.1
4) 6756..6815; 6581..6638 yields 160.7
